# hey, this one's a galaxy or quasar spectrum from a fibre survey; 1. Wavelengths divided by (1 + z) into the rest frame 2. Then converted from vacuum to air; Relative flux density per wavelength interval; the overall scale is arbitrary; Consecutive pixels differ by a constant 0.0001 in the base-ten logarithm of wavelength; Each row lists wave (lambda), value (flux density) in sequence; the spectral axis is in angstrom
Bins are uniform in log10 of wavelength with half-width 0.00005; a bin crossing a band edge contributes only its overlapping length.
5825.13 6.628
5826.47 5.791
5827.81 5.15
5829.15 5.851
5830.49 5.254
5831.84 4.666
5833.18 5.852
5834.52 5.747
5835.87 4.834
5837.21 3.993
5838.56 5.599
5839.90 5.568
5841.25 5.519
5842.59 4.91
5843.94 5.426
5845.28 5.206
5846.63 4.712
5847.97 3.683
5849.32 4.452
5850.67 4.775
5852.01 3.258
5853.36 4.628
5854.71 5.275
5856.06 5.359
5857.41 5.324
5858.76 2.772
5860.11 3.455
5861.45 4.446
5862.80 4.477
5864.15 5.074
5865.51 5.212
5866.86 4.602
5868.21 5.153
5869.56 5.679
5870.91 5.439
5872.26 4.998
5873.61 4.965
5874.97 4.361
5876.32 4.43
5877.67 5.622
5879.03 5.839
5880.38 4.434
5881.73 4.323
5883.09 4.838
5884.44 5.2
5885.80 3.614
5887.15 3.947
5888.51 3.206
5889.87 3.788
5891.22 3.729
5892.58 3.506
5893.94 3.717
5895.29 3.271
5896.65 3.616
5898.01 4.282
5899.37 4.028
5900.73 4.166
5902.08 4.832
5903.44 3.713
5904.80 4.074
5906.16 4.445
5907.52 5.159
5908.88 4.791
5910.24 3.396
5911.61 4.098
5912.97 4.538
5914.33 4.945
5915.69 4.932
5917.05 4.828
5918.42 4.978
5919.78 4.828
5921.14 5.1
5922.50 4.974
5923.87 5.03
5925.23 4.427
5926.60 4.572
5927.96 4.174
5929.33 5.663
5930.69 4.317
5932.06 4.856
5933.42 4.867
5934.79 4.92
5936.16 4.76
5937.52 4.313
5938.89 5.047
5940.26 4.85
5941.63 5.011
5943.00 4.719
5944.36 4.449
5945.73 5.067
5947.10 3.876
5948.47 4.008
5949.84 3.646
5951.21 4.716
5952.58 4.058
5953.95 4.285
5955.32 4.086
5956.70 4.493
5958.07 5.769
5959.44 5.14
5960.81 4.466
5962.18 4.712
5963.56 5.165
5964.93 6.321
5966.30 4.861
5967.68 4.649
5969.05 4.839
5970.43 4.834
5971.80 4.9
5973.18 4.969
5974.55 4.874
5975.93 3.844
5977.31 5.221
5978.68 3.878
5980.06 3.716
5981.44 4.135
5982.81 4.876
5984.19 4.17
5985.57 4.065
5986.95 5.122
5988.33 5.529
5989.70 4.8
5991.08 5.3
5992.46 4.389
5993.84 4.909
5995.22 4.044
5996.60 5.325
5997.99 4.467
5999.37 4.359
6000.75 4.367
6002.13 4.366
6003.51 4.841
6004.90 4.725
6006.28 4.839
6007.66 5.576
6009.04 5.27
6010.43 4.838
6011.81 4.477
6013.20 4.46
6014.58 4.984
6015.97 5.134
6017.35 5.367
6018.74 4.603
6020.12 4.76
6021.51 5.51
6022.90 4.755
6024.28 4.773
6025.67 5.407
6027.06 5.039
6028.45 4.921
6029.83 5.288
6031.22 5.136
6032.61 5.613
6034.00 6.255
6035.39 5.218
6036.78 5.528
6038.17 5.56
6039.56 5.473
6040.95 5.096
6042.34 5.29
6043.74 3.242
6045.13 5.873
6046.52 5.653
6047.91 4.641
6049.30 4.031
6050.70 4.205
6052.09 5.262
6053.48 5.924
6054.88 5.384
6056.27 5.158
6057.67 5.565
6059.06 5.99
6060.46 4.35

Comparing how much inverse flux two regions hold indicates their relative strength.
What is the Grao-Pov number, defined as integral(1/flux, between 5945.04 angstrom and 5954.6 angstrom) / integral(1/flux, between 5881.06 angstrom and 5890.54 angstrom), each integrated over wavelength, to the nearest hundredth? 0.97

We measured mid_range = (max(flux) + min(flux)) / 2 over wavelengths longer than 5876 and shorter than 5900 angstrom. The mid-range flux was 4.5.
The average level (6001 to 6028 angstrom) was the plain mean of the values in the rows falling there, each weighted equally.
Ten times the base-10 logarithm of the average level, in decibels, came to 6.9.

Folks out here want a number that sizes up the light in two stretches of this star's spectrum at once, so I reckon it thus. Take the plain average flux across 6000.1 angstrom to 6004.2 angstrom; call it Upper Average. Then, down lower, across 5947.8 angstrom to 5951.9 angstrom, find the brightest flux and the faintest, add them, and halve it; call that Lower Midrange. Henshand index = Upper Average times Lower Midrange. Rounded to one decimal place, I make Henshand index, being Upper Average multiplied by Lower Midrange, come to 18.9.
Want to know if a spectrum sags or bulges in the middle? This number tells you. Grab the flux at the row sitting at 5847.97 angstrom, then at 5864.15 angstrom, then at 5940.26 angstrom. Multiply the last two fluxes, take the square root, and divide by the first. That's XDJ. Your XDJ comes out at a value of 1.35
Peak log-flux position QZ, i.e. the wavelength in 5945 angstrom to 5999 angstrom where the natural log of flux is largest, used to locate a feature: 5964.93 angstrom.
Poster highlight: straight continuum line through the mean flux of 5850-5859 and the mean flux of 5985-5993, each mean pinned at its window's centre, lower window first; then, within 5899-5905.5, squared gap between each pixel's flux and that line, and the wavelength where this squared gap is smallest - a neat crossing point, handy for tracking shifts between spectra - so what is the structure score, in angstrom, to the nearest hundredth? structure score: 5902.08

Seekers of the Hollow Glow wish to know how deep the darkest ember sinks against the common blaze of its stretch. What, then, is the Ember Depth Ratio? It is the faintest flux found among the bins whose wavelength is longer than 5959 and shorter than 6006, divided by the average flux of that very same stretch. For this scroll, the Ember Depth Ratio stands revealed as 0.79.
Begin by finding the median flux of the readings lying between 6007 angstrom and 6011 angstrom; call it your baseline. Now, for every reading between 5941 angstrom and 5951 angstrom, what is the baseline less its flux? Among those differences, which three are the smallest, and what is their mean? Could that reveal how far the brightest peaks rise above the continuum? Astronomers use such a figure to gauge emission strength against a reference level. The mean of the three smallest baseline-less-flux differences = 0.34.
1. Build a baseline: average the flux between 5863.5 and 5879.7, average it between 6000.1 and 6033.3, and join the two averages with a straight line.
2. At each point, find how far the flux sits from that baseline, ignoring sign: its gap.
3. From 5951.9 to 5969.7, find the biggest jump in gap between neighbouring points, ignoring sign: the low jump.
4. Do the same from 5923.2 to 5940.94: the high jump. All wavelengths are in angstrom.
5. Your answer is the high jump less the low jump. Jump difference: -0.4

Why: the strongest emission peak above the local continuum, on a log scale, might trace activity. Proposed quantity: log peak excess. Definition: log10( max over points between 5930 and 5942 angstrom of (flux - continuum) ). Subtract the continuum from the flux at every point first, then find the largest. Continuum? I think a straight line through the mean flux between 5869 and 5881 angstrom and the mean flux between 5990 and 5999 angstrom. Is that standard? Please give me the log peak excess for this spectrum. -0.8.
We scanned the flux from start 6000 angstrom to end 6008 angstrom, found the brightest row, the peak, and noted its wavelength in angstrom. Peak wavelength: 6007.66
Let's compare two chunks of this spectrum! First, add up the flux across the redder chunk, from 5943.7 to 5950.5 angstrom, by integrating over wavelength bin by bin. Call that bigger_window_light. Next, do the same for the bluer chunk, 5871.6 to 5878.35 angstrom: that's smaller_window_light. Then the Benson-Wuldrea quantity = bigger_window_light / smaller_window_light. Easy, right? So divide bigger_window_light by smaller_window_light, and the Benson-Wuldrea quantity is 0.87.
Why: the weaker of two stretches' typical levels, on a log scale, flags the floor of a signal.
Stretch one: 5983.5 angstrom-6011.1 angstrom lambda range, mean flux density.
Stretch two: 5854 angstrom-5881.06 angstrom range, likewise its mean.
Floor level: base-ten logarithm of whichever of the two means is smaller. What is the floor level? 0.678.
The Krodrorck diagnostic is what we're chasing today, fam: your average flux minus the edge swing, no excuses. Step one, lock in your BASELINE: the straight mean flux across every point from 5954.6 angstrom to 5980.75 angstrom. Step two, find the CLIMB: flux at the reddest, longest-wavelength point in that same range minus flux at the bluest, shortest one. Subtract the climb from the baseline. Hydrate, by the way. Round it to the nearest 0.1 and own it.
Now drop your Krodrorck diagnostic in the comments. 5.1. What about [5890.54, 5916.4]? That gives 3.0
